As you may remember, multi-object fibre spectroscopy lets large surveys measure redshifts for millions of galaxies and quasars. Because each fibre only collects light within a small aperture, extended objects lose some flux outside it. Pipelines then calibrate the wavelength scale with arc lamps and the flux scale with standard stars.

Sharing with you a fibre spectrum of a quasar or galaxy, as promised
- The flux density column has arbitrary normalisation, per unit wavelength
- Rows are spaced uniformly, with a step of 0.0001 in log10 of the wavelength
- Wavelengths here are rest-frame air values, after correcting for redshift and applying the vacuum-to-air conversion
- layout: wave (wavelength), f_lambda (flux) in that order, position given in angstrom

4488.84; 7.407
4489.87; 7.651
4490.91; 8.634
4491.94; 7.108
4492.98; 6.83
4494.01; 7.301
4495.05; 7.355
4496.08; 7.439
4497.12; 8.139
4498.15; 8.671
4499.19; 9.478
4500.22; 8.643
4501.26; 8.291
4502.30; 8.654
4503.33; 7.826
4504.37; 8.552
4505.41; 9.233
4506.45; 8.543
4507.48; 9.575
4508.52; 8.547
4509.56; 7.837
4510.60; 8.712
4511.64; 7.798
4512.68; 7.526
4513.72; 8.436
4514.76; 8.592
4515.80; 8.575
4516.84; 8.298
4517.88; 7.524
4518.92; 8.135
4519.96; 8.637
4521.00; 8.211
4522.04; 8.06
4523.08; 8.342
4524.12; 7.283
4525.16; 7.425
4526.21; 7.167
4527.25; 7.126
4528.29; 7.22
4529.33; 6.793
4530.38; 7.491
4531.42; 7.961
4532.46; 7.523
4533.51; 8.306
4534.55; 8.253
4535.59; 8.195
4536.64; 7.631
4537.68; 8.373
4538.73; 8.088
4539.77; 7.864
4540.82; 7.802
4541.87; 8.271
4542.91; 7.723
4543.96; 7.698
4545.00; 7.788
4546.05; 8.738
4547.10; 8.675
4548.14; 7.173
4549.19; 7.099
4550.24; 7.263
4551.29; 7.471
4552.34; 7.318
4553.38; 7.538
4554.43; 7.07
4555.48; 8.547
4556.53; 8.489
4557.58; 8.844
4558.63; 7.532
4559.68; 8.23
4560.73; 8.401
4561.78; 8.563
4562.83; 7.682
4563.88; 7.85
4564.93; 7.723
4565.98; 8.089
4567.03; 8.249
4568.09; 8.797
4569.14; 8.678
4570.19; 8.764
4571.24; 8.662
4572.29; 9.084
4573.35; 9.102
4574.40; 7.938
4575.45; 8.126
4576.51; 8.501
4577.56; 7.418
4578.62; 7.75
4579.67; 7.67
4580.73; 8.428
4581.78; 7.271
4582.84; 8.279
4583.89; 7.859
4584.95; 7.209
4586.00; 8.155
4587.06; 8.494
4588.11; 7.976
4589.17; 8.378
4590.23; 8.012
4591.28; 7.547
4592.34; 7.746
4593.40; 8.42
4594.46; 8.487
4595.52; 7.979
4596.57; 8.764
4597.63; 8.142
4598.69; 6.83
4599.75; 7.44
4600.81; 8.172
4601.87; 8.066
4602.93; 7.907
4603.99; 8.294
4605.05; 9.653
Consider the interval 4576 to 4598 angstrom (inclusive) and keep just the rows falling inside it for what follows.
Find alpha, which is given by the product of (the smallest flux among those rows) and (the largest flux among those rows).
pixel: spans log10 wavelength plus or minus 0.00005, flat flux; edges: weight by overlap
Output 63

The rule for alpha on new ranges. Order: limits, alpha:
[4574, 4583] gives 62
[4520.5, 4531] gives 57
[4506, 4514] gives 72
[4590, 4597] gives 66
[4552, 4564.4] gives 63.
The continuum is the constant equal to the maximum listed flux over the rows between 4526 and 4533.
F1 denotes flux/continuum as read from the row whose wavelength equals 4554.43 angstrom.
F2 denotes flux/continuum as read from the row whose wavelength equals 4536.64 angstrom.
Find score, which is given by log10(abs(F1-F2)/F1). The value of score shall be -1.10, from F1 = 0.89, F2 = 0.96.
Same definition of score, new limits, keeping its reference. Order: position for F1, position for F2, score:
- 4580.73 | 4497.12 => -1.46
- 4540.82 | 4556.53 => -1.06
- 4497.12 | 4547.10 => -1.18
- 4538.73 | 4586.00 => -2.08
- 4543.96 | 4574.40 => -1.51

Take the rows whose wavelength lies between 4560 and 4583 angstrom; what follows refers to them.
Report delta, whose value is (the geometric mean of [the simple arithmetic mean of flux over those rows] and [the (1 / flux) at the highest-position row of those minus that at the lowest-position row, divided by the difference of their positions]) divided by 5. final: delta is 0.0051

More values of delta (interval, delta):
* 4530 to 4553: 0.0067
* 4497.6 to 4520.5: 0.0027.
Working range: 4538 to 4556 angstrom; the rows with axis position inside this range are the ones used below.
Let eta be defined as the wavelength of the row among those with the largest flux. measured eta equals 4546.05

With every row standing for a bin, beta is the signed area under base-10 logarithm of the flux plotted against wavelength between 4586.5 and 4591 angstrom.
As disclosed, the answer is 4.11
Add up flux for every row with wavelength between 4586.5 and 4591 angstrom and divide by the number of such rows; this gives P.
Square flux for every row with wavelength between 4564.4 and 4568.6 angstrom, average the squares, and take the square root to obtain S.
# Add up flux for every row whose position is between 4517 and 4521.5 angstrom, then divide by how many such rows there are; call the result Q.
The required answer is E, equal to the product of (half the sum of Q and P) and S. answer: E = 67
